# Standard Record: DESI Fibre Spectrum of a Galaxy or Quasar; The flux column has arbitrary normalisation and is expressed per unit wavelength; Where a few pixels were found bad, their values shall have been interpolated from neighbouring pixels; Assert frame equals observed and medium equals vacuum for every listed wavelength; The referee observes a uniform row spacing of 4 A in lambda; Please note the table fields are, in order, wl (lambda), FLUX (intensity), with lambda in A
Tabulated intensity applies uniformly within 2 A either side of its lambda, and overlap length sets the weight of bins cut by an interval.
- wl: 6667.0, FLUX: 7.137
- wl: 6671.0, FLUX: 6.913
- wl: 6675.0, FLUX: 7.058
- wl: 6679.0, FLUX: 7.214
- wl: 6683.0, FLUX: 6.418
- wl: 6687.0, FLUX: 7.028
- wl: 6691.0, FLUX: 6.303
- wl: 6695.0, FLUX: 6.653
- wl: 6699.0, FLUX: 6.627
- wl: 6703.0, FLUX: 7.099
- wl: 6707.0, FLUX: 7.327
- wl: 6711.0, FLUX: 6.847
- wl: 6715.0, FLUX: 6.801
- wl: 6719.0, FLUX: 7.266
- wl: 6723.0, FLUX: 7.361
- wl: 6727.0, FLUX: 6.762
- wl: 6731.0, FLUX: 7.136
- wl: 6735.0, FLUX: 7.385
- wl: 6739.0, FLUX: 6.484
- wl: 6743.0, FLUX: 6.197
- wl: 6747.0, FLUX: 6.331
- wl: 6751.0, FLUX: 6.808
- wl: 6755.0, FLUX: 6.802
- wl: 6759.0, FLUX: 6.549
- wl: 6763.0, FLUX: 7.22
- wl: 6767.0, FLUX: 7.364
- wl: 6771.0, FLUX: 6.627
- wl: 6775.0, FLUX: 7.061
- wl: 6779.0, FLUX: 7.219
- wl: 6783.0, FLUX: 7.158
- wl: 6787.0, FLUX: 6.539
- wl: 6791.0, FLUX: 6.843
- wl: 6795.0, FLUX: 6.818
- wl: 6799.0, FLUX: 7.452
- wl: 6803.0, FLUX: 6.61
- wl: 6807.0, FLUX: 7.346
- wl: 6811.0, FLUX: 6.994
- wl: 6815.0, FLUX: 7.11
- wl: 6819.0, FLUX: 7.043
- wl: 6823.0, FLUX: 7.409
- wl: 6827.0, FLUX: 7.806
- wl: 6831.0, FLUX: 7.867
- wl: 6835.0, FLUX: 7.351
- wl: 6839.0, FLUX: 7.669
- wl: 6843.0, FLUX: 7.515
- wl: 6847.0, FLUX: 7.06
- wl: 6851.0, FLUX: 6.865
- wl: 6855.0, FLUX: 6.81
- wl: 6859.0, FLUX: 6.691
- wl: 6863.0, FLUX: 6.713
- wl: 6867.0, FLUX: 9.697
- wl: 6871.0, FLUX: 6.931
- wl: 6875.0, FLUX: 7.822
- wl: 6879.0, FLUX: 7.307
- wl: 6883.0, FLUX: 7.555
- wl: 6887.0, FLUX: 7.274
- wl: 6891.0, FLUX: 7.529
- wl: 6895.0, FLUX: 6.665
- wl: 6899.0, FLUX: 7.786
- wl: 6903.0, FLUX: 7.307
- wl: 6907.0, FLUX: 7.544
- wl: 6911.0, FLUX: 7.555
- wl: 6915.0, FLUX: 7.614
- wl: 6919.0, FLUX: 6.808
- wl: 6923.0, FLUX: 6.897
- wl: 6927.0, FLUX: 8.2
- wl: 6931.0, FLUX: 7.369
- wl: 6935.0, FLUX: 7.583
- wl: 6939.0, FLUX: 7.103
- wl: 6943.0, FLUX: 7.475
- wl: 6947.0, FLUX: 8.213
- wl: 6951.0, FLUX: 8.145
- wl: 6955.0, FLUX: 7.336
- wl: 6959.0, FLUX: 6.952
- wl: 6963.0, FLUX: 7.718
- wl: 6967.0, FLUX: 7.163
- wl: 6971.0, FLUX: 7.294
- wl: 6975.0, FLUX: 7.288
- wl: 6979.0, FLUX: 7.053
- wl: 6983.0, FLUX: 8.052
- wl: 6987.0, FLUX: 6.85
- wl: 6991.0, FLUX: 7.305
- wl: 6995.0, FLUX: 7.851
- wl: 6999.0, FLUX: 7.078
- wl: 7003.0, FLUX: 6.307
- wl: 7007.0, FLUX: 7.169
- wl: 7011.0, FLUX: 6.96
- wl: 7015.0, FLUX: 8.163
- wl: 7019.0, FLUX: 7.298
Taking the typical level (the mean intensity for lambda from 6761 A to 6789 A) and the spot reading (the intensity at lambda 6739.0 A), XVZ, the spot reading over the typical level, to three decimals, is 0.923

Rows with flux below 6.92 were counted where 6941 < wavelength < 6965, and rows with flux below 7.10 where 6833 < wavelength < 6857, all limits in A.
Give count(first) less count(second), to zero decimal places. -3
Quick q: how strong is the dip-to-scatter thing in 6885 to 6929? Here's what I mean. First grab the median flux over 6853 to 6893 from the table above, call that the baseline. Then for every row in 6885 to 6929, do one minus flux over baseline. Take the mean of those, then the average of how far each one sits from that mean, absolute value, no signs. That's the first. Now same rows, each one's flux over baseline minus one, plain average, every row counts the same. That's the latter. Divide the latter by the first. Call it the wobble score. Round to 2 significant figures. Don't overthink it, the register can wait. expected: 0.25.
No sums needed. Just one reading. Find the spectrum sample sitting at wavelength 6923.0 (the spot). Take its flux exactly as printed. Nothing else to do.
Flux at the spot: 6.897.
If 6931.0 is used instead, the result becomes 7.369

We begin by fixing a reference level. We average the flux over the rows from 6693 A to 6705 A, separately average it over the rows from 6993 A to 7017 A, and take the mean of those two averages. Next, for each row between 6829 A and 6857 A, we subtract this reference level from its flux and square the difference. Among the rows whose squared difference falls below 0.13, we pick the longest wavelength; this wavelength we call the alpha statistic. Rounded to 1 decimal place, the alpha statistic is 6855.0 A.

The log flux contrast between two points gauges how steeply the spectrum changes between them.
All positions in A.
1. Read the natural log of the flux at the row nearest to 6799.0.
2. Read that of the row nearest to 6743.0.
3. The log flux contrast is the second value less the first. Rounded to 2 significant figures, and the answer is -0.18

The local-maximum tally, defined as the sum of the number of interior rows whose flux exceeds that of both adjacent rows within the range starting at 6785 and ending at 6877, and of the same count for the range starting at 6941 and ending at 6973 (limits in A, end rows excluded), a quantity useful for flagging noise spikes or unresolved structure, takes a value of 9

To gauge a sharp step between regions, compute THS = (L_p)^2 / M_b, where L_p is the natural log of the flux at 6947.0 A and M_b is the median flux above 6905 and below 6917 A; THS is 0.59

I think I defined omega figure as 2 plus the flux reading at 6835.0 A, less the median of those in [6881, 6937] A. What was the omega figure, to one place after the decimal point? 1.8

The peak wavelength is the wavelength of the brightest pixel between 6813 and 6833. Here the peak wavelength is 6831.0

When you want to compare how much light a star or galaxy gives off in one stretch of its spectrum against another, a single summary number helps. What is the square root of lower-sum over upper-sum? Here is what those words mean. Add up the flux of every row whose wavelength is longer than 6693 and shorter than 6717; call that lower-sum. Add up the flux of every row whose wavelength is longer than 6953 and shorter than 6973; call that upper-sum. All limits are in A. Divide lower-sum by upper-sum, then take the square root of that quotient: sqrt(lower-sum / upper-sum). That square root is 1.06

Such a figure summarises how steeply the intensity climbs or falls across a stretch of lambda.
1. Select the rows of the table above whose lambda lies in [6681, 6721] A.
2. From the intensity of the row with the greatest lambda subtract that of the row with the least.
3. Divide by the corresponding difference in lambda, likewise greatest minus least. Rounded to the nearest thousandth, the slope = 0.024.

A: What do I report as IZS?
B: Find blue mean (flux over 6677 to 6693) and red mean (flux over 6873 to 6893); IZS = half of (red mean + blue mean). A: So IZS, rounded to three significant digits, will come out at 7.12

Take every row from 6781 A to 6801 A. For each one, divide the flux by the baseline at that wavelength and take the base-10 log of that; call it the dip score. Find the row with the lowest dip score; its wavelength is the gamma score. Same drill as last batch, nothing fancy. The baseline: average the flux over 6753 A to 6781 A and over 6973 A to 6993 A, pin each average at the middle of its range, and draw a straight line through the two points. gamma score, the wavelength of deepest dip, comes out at 6787.0 A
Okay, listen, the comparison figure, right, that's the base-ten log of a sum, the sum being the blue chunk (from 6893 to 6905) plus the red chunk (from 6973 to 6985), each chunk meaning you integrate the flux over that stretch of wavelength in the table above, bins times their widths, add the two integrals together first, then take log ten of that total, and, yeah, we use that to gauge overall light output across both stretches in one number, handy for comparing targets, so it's 2.25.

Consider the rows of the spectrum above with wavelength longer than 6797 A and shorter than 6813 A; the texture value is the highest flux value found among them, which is 7.452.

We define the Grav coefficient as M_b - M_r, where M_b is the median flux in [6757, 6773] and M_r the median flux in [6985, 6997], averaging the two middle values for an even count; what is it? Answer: -0.38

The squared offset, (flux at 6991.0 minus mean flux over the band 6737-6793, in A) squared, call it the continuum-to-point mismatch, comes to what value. 0.25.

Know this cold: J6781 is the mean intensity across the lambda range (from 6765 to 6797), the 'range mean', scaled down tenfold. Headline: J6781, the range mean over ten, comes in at 0.695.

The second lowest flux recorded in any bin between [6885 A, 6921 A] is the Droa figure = 6.808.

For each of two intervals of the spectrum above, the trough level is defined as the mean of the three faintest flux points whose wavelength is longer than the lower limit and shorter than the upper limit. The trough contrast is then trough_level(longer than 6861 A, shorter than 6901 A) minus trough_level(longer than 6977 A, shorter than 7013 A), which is 0.1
